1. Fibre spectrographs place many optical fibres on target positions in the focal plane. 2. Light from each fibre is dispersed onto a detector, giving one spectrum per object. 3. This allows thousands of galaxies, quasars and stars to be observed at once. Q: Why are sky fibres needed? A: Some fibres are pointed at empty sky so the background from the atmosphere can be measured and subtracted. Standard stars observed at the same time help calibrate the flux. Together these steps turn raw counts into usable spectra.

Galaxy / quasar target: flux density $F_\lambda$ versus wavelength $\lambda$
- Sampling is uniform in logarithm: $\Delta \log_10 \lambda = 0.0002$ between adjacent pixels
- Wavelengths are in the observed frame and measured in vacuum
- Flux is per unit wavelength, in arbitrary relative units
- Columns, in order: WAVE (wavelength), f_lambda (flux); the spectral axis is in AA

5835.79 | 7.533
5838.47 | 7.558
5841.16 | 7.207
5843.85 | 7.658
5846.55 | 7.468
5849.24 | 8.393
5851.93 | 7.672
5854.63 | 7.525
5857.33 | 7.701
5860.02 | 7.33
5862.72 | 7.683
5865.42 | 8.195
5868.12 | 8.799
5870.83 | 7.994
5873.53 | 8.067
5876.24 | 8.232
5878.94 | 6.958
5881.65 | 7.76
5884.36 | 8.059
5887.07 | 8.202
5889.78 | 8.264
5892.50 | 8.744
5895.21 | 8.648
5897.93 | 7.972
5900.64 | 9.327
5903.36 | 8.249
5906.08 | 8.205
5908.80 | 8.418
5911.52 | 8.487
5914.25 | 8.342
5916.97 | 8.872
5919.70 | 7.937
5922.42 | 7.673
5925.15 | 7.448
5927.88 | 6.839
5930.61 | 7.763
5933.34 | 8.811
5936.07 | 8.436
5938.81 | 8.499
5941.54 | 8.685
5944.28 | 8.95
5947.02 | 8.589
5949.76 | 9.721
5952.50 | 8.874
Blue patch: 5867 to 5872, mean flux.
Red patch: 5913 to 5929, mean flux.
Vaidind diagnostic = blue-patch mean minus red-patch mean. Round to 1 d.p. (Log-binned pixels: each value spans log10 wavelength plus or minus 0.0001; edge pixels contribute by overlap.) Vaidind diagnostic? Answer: 0.5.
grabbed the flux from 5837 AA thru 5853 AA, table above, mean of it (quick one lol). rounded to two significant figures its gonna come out 7.7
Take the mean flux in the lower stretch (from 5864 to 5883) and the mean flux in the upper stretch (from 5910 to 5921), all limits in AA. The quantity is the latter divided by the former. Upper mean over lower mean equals 1.05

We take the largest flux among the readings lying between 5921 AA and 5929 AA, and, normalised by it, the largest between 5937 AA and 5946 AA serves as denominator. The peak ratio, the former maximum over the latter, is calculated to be 0.86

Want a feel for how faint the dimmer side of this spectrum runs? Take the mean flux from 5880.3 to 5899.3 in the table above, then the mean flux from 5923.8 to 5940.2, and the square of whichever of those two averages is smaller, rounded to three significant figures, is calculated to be 63.5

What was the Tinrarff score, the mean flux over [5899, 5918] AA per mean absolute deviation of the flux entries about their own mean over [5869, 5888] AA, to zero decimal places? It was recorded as 28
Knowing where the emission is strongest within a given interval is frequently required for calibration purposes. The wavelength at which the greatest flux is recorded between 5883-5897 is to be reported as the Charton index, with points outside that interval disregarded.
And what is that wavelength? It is 5892.50 AA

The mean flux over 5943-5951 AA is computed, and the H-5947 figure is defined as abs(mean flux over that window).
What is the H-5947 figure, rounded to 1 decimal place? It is 9.1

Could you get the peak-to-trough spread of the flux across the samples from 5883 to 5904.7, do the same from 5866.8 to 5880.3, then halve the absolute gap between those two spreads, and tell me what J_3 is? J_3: 0.24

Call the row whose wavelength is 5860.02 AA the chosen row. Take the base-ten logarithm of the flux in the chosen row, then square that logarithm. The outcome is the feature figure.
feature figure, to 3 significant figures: 0.748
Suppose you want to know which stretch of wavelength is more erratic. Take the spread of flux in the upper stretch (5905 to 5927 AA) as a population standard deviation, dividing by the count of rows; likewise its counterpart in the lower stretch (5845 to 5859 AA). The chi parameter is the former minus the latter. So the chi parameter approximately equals 0.10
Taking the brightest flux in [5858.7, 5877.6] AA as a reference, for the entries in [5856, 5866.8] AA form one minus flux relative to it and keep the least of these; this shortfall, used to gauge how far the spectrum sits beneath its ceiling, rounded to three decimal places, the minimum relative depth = 0.069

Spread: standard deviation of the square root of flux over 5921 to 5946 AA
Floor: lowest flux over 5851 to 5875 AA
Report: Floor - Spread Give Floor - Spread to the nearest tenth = 7.2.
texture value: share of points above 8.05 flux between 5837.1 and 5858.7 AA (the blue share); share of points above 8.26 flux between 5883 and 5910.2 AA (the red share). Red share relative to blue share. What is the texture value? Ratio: 4.0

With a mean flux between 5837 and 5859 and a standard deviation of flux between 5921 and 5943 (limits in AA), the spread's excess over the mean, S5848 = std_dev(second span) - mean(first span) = -7.0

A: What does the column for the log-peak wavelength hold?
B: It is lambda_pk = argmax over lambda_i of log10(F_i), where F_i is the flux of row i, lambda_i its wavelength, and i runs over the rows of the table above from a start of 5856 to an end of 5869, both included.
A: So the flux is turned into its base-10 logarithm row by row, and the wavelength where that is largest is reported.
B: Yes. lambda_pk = 5868.12 AA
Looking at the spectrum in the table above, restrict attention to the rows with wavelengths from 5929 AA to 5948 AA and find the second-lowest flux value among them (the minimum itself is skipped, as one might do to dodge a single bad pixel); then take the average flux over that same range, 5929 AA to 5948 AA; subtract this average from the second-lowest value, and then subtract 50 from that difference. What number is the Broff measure -50.1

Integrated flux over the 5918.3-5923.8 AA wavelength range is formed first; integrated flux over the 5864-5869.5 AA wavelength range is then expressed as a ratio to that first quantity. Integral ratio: 1.1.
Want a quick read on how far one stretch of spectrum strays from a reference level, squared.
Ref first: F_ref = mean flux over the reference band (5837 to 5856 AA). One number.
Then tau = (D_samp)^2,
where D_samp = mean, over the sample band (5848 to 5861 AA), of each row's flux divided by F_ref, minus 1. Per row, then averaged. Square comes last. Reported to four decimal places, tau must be 0.0001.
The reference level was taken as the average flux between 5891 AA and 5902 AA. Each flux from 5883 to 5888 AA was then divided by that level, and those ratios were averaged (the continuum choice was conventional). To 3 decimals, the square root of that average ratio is 0.968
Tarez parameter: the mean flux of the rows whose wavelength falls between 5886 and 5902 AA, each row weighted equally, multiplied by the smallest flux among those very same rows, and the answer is 68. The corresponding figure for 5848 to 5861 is 57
